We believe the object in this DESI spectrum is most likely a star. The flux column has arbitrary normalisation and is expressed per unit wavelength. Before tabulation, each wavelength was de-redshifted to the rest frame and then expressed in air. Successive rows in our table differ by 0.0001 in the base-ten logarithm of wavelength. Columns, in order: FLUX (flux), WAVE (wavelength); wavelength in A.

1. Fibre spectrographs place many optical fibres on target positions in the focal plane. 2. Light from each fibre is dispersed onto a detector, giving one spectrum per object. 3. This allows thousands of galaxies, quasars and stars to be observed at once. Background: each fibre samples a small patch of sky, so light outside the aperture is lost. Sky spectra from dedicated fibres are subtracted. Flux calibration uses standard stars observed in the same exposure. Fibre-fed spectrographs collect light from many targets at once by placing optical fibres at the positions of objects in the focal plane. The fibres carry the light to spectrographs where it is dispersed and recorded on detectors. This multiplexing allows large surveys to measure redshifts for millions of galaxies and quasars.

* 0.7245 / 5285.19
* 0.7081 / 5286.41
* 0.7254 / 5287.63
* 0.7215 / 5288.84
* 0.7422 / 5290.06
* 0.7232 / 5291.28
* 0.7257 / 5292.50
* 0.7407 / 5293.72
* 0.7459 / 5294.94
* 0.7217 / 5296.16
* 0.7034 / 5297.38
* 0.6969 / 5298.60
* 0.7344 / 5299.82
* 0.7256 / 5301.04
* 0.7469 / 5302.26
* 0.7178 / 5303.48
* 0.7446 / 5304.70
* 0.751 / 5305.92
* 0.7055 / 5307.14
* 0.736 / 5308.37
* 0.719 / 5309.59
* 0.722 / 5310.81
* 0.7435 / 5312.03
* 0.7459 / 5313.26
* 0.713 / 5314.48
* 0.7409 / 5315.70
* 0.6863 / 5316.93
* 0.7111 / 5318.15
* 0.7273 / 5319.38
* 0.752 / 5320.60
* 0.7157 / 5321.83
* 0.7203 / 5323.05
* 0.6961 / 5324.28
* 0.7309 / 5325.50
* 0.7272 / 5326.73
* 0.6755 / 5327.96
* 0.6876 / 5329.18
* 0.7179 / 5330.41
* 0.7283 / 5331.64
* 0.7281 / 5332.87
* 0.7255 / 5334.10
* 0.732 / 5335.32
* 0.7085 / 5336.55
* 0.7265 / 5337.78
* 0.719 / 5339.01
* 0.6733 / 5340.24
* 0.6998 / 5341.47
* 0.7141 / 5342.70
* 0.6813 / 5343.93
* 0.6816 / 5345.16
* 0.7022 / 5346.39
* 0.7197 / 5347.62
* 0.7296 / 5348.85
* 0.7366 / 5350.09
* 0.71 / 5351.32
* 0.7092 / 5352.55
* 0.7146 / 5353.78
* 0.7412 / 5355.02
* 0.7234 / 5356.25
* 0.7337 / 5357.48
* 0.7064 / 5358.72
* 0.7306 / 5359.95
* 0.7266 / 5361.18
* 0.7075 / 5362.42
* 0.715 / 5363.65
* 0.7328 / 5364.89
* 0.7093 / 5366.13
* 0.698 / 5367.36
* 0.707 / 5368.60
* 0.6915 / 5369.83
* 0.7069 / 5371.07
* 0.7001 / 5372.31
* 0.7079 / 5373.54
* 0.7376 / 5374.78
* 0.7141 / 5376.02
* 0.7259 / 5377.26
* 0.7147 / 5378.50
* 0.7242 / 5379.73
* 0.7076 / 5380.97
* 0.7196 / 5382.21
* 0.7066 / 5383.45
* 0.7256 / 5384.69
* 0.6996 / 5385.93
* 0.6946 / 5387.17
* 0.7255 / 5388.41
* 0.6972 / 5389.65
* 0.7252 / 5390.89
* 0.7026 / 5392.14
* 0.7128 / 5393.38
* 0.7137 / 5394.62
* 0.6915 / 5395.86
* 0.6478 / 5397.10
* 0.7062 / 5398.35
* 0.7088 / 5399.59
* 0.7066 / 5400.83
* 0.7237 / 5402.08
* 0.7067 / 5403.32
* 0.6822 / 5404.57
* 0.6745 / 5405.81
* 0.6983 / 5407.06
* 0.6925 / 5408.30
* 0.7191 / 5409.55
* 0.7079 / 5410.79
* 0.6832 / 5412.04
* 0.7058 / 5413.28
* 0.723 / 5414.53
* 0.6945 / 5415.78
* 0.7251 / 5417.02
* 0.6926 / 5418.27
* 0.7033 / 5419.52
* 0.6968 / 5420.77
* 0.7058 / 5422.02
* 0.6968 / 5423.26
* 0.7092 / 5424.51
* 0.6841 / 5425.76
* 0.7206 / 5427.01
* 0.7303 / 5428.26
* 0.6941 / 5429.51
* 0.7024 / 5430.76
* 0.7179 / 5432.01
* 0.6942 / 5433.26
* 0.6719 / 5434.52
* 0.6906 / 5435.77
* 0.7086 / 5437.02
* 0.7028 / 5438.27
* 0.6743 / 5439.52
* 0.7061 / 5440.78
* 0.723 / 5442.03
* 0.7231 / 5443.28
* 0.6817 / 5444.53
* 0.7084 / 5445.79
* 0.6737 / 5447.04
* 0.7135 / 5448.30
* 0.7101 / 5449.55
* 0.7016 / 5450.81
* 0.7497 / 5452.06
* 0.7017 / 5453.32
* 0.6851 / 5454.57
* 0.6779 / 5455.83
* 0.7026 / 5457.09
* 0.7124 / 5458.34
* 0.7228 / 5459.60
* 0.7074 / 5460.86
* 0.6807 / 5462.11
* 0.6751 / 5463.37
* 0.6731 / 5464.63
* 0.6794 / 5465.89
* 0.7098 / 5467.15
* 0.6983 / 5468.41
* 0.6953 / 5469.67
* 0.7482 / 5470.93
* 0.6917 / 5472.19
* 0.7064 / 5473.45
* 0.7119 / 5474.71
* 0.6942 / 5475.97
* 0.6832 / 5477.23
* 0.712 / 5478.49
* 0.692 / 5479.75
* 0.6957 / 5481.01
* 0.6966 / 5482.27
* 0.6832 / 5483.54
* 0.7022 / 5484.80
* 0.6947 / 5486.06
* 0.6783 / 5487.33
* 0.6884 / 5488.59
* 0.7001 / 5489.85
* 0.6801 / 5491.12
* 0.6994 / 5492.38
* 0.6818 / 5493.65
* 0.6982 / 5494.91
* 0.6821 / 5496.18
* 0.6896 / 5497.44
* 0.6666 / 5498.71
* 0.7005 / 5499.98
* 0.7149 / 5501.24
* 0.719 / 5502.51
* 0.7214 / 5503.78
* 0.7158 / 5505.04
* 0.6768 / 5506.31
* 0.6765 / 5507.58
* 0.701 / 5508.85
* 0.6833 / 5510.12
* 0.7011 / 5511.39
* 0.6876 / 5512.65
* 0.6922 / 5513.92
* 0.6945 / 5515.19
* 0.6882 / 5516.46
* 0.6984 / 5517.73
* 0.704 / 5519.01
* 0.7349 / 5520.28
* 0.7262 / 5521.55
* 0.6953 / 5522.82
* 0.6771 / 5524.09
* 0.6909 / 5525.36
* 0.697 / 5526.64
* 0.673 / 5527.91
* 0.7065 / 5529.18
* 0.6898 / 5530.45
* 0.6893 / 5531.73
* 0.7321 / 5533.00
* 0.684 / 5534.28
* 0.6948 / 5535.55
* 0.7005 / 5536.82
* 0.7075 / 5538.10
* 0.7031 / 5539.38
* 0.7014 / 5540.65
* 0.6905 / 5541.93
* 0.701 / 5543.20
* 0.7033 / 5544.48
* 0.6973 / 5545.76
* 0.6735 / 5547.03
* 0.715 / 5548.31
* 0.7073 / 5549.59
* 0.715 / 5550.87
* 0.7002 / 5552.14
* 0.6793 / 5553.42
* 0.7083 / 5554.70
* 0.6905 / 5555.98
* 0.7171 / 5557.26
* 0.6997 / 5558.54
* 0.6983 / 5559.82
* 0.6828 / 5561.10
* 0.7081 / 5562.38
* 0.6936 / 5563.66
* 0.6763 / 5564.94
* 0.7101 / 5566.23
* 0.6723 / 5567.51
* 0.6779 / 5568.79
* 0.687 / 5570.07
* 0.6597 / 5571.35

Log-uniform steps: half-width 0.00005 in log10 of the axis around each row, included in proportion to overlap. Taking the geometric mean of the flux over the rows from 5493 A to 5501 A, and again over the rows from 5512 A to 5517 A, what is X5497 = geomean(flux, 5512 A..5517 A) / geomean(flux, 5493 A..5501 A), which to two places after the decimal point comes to 1.01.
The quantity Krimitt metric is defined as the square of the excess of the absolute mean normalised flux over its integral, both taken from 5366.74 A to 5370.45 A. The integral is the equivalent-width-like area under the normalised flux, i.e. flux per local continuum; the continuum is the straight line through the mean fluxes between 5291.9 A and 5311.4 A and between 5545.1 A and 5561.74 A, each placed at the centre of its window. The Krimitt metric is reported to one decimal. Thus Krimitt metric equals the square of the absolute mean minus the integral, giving 6.9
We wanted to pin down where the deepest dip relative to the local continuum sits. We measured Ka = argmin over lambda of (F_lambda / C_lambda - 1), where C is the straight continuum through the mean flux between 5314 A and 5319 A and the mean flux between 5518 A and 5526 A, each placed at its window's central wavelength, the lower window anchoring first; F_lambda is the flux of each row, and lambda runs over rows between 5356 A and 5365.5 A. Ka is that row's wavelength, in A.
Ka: 5358.72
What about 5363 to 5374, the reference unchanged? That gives 5369.83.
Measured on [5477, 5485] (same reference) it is 5477.23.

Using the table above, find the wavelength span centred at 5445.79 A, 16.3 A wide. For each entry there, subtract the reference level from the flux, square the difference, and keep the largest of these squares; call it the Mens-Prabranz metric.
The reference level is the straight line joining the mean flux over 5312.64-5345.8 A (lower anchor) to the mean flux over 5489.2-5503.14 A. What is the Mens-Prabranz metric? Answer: 0.0026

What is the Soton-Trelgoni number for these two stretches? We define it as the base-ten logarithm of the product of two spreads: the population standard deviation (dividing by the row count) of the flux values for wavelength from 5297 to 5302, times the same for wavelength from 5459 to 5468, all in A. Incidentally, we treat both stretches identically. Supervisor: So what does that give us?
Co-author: -3.54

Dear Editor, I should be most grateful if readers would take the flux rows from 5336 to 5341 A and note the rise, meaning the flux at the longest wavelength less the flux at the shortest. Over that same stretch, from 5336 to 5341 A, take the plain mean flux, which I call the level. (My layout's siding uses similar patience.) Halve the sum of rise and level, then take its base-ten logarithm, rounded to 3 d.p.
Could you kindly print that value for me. -0.474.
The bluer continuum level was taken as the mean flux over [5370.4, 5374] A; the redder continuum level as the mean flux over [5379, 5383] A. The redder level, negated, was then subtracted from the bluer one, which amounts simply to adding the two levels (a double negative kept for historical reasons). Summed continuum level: 1.422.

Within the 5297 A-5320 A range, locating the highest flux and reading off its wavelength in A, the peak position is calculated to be 5305.92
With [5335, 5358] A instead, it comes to 5355.02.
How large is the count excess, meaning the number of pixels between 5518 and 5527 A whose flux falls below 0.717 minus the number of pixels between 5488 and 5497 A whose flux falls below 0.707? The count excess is -2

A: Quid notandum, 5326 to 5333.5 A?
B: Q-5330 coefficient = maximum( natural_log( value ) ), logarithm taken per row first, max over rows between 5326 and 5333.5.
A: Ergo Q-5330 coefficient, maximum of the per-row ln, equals -0.317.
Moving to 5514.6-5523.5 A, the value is -0.308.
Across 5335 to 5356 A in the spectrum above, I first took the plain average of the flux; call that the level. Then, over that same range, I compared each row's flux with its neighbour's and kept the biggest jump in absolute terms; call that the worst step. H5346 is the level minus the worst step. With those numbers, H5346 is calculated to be 0.666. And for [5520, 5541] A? 0.652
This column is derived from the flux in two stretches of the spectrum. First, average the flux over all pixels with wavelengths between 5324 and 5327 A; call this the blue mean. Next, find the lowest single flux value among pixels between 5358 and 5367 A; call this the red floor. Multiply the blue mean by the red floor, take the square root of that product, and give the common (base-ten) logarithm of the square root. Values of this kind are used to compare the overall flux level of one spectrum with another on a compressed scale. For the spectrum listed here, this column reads -0.147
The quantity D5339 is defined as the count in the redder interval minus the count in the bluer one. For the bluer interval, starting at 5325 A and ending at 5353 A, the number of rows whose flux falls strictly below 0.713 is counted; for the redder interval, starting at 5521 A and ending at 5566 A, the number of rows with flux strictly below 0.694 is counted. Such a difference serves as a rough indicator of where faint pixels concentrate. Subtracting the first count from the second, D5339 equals 3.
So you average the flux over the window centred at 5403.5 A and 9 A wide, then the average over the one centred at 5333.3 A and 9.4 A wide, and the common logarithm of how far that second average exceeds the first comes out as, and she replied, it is -1.72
